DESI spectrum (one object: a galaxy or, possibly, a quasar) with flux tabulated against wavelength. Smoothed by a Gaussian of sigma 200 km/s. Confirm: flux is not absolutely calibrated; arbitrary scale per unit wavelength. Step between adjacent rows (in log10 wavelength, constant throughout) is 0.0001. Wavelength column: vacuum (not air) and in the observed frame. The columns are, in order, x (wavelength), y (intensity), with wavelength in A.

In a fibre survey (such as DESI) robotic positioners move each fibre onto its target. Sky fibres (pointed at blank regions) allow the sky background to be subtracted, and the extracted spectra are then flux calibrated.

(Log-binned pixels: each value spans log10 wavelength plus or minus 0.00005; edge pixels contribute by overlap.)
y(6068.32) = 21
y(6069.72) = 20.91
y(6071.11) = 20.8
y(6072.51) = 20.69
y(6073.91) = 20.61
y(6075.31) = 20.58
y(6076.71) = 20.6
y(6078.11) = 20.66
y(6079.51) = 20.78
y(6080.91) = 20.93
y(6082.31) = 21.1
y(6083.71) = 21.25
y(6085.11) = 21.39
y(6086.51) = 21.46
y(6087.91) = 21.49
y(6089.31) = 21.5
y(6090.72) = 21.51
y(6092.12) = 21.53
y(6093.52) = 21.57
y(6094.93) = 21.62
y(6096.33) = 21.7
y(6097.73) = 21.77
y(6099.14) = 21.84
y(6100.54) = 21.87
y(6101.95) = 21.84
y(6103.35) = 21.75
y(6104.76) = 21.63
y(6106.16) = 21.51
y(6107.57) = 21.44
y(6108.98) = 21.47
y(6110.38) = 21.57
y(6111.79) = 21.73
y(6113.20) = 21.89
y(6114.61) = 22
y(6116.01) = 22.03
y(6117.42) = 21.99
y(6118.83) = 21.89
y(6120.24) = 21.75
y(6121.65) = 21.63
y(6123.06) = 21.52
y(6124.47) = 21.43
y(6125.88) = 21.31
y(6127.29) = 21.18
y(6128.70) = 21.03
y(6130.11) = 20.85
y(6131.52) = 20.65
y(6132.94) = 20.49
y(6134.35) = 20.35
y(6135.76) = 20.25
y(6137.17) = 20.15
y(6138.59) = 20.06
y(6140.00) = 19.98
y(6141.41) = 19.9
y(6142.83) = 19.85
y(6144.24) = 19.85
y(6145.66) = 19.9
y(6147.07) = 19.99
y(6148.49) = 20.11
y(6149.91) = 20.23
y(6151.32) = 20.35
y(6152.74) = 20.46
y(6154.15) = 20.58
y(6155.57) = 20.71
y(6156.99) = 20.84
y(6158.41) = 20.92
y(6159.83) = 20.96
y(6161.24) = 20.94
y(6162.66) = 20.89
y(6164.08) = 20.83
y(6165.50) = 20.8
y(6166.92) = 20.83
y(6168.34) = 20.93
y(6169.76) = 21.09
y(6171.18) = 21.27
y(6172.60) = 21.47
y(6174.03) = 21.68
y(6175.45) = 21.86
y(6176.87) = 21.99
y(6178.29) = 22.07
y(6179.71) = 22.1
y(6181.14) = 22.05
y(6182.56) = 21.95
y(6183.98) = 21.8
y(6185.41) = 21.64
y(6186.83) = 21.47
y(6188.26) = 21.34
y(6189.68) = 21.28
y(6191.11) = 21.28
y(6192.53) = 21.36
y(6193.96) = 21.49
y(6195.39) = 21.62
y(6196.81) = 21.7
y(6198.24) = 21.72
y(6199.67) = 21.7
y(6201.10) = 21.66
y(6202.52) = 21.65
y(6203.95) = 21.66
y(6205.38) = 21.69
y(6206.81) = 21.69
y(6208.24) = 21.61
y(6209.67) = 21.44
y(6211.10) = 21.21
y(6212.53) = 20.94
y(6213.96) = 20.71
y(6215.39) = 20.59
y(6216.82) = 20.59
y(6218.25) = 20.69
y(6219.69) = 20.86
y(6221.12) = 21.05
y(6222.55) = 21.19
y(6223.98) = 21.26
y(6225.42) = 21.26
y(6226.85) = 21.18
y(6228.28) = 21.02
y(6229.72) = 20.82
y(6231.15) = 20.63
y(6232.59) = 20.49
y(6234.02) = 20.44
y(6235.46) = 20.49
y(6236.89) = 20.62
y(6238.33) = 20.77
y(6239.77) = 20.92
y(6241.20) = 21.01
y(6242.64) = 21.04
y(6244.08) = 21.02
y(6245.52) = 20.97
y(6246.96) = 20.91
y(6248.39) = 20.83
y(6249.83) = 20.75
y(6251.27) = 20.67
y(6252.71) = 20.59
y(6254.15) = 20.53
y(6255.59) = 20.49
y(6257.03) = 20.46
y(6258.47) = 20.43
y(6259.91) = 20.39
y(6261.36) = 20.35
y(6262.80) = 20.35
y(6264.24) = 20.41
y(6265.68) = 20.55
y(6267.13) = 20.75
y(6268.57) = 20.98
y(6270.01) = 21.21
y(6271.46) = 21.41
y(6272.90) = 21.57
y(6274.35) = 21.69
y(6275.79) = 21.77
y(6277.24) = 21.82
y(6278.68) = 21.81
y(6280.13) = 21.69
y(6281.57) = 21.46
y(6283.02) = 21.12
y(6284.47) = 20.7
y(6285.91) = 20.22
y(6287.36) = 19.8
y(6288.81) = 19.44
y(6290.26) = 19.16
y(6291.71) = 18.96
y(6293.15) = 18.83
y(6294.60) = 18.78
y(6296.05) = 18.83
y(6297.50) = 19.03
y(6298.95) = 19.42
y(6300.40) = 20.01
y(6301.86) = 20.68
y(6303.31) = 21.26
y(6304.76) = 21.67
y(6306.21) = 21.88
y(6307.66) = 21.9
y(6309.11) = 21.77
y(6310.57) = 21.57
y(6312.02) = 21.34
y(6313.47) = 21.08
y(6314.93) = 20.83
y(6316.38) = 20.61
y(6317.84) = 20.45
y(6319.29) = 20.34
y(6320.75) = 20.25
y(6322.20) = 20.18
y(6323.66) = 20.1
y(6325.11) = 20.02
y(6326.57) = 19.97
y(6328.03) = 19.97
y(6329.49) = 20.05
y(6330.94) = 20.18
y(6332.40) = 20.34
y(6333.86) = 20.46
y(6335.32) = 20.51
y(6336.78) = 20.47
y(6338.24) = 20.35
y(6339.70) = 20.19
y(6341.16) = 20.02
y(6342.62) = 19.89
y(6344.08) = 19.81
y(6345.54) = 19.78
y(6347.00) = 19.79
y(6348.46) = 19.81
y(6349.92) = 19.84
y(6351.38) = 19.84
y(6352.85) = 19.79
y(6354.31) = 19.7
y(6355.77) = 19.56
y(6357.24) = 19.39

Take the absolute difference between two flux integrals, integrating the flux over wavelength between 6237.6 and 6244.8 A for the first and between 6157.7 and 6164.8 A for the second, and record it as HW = 2.2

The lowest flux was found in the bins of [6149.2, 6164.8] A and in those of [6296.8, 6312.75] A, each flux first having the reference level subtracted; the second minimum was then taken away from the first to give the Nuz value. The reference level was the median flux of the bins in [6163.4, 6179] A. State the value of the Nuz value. 1.2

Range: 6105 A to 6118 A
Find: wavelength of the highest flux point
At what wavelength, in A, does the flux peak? 6116.01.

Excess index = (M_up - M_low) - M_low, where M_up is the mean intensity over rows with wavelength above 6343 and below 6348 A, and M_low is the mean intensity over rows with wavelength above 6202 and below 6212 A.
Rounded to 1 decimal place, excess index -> -23.3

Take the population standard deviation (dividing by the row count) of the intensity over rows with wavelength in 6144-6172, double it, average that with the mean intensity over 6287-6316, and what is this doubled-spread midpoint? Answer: 10.6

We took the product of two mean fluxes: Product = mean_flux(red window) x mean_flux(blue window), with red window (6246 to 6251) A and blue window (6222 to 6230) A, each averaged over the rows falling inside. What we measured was 440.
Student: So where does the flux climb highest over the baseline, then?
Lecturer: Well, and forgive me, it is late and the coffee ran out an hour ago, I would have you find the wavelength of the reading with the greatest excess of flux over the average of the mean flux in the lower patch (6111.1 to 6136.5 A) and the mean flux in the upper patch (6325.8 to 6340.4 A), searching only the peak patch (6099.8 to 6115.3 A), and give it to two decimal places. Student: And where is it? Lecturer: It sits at 6114.61 A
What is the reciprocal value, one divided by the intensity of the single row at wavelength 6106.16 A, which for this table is 0.046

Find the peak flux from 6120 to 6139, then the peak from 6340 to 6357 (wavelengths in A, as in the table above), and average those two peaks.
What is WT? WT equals 20.9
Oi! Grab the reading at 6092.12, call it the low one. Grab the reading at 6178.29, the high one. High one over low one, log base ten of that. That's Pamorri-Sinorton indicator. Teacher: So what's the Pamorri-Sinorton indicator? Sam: 0.011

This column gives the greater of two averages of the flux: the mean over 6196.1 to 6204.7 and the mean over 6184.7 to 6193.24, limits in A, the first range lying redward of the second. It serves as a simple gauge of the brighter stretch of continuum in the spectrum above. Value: 21.68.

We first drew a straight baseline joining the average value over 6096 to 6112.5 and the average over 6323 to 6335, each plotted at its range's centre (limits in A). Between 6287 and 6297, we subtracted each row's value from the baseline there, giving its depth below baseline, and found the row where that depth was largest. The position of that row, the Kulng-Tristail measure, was 6294.60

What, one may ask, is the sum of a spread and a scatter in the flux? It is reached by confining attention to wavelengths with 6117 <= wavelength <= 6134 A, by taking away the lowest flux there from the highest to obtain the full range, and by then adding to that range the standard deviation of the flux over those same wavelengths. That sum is 2.0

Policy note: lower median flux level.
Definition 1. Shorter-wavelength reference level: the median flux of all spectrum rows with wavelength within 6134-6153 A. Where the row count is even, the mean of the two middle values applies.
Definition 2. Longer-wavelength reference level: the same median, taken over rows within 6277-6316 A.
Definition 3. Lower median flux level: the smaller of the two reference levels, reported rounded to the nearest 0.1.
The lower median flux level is 20.1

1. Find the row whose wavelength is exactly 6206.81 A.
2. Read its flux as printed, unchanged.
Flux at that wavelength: 21.69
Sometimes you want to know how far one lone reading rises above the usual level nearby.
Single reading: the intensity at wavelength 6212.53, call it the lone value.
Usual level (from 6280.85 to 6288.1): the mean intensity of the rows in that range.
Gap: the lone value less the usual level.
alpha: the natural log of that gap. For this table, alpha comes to -1.3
